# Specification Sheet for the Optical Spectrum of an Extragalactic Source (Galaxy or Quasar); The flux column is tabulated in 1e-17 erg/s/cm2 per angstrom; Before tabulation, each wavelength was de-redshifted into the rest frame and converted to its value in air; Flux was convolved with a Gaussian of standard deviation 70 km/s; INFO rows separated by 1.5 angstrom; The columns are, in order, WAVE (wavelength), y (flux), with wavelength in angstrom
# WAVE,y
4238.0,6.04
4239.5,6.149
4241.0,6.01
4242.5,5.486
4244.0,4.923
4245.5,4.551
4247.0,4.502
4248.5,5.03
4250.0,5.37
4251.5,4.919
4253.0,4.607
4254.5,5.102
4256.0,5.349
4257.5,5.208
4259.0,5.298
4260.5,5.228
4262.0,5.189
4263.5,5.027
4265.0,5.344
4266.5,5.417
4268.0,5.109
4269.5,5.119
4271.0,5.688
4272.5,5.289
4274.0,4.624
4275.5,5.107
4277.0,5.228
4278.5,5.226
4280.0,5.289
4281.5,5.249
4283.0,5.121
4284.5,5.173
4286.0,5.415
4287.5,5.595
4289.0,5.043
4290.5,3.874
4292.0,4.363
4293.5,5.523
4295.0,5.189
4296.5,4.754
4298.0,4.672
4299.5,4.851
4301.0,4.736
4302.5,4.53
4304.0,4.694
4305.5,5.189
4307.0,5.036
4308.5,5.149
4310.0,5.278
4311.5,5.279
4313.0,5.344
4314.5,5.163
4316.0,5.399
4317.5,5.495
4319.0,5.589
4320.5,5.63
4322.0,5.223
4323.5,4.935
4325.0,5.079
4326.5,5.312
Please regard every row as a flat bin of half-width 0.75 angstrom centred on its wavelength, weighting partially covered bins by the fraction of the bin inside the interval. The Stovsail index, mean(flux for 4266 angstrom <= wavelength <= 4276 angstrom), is 5.19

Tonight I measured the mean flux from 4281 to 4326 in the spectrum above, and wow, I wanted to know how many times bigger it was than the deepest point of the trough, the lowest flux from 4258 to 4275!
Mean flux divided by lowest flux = 1.10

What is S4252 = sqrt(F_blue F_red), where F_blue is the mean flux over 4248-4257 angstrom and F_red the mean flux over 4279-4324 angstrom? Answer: 5.08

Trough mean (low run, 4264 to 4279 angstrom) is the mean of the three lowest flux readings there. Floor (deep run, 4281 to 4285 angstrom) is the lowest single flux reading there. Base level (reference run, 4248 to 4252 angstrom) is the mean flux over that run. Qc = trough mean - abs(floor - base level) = 4.9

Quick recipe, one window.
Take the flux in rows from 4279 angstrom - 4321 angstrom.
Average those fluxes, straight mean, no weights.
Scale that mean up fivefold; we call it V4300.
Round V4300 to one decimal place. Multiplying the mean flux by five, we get 25.5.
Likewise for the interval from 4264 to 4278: 26.1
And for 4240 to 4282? 25.8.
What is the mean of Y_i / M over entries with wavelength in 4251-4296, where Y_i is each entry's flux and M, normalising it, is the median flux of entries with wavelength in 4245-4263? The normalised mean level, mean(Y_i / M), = 1.00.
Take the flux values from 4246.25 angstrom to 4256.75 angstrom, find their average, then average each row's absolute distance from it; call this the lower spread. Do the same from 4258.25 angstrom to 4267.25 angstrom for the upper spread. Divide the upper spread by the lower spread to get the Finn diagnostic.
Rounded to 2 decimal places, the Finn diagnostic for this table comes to 0.39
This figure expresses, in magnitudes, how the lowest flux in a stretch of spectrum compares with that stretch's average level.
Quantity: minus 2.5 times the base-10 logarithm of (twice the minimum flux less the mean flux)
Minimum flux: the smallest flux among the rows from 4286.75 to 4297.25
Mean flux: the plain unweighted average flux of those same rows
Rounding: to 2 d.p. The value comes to -1.13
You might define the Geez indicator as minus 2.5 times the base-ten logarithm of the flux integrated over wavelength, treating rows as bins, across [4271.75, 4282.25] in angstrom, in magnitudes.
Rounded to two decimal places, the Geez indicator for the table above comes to -4.33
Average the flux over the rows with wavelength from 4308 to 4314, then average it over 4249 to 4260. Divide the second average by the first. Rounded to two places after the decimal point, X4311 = 0.97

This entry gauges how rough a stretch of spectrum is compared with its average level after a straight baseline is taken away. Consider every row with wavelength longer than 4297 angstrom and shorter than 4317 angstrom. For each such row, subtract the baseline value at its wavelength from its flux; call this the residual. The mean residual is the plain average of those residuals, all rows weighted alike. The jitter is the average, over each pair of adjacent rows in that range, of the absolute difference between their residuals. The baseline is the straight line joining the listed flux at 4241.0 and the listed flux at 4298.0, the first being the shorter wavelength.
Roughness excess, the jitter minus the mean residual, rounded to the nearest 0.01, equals -0.38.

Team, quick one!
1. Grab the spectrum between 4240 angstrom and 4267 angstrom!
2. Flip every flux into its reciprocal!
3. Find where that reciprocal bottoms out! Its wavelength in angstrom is 4241.0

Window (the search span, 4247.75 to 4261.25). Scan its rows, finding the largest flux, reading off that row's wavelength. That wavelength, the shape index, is 4250.0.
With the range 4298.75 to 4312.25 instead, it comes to 4311.5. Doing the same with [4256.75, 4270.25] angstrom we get 4266.5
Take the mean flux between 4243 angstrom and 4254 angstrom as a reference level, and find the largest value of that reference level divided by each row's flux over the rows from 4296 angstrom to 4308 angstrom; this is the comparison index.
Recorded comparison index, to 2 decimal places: 1.07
